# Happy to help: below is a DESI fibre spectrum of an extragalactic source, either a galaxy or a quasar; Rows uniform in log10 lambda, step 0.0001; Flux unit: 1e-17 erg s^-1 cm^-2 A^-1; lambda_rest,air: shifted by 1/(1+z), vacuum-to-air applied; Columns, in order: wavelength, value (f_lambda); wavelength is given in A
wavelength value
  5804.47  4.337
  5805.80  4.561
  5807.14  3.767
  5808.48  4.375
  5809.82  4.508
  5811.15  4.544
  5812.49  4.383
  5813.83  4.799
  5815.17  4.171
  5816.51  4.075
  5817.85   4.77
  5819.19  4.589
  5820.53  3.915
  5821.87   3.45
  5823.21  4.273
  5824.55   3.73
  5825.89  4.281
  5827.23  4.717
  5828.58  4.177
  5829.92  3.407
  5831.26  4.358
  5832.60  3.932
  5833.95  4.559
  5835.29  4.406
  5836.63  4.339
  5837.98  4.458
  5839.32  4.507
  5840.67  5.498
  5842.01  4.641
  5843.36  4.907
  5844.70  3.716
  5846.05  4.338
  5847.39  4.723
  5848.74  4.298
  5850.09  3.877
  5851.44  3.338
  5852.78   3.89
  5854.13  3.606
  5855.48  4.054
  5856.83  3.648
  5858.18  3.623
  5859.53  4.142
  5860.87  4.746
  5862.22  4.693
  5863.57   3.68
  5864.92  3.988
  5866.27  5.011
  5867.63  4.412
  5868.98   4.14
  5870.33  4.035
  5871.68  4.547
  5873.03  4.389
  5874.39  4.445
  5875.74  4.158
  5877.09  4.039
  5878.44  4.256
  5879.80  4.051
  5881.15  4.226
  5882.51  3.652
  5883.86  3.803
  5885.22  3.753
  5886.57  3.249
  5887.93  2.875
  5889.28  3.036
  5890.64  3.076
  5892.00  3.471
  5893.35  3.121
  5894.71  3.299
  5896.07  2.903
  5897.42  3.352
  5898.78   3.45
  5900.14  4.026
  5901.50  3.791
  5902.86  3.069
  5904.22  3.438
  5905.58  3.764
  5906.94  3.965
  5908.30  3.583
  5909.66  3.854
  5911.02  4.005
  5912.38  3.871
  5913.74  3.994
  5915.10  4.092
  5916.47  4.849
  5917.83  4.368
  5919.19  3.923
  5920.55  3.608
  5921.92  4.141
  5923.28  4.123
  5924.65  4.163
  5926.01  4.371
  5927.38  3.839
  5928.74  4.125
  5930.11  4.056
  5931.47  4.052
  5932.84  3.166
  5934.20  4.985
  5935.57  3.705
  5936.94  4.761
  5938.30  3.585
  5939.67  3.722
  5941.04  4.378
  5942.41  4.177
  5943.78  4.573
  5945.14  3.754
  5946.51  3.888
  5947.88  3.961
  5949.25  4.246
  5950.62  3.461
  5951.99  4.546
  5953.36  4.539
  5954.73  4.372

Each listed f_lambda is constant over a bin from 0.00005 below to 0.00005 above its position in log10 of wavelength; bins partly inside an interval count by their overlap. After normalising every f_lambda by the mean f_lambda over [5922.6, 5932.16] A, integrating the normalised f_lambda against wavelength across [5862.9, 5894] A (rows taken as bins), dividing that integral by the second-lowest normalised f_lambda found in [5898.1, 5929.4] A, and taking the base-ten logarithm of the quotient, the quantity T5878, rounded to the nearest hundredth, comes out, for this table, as 1.55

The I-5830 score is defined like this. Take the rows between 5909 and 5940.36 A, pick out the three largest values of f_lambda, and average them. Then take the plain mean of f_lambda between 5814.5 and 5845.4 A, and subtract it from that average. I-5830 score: 0.57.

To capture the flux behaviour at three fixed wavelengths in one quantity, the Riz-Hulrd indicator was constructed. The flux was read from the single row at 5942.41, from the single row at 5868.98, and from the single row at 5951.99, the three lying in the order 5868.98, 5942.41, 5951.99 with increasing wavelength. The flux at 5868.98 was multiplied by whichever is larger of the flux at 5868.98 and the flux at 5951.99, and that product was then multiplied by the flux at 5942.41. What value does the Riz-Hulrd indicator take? 79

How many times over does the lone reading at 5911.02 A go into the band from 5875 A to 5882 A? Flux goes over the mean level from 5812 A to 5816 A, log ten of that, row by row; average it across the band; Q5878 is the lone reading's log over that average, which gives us 1.5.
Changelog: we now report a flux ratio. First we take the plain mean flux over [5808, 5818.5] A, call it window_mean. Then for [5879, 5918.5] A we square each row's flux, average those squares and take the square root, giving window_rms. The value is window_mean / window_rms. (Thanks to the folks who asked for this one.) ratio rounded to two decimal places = 1.21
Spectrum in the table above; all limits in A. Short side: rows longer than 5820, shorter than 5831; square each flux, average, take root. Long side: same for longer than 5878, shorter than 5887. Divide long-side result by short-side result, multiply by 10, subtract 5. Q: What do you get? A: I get 4.6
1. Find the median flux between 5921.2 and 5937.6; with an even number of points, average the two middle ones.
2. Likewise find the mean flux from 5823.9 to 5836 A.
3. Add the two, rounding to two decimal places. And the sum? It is 8.30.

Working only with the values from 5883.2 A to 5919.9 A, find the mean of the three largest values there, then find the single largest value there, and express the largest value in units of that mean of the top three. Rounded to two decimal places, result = 1.09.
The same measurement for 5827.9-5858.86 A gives 1.09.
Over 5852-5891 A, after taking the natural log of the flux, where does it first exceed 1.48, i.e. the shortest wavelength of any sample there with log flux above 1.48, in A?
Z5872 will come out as 5860.87 A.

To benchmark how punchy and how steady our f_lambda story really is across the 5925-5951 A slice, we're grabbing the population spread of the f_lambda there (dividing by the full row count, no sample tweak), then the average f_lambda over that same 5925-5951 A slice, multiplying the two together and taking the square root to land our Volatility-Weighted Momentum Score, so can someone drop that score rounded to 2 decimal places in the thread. 1.33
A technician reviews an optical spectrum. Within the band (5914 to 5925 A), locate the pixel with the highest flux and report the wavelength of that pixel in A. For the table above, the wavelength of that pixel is 5916.47 A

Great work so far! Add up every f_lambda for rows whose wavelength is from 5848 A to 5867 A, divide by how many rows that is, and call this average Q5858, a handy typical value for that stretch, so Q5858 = 4.04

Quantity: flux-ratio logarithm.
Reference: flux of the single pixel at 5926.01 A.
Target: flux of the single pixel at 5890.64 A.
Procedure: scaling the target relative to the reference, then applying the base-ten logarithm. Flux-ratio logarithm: -0.15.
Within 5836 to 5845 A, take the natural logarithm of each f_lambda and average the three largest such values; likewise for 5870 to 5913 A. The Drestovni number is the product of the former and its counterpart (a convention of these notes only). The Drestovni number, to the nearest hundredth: 2.41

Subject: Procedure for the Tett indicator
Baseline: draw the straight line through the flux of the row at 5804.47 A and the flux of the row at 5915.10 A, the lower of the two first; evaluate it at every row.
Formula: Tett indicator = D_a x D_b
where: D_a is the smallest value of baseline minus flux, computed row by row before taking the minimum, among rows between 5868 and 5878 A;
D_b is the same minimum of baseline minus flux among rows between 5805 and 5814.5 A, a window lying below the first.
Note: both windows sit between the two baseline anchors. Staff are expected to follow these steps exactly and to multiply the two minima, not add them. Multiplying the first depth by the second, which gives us 0.17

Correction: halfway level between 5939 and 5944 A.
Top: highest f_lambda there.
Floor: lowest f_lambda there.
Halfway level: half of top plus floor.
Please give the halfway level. 4.15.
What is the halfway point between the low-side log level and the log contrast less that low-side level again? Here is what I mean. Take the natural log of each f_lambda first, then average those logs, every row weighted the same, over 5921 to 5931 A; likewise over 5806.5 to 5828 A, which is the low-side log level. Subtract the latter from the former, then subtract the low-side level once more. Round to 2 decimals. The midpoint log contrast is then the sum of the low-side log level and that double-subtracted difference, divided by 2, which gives -0.02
